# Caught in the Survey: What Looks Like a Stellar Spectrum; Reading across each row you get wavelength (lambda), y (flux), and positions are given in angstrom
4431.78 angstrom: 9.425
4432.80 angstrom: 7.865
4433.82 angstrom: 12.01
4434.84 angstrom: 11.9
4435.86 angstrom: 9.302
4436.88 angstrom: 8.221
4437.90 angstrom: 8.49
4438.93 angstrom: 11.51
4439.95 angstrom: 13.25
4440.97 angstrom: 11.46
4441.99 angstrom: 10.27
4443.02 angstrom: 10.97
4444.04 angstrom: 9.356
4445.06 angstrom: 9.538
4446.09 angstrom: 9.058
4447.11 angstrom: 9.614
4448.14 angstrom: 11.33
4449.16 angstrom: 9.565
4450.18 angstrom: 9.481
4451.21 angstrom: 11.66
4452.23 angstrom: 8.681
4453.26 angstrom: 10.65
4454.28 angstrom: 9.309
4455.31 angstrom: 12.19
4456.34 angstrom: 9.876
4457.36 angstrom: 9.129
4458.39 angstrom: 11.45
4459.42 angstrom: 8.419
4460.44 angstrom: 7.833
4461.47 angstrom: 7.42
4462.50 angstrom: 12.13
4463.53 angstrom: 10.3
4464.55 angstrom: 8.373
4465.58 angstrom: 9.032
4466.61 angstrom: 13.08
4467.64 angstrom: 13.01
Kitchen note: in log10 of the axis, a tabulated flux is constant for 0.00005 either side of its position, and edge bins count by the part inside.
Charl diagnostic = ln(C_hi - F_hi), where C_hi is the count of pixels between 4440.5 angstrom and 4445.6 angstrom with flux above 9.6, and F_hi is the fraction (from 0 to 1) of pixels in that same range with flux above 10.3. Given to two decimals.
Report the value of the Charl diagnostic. 0.96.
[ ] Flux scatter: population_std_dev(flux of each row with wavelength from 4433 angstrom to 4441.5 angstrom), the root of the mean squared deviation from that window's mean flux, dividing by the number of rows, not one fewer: 1.7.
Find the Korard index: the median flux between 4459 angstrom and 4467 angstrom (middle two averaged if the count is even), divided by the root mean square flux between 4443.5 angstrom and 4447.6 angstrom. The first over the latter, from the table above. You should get 0.93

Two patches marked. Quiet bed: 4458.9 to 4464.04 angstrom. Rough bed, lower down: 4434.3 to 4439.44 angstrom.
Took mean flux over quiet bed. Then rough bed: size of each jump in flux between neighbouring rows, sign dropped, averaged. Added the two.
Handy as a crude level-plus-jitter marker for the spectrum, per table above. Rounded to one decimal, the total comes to 11.0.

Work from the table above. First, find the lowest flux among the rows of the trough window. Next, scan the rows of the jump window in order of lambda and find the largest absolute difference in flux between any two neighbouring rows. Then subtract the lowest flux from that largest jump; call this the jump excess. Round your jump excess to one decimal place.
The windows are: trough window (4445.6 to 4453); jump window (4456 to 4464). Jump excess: -4.0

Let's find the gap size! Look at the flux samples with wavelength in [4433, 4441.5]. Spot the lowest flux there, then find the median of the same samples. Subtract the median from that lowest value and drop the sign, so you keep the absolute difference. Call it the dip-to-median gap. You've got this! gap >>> 3.3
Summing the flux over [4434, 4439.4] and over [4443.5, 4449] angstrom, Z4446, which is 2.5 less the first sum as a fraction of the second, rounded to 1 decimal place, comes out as 1.5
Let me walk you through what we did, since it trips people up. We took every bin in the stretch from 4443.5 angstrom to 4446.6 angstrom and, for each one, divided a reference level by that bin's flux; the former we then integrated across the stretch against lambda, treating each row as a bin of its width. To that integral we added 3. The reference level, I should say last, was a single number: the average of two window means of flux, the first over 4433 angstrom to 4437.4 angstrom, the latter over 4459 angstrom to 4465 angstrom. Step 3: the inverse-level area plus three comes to 6.2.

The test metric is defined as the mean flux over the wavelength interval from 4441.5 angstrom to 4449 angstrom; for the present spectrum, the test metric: 10.0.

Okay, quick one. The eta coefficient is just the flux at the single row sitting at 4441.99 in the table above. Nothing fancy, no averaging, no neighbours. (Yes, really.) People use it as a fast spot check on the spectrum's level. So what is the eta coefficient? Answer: 10.27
